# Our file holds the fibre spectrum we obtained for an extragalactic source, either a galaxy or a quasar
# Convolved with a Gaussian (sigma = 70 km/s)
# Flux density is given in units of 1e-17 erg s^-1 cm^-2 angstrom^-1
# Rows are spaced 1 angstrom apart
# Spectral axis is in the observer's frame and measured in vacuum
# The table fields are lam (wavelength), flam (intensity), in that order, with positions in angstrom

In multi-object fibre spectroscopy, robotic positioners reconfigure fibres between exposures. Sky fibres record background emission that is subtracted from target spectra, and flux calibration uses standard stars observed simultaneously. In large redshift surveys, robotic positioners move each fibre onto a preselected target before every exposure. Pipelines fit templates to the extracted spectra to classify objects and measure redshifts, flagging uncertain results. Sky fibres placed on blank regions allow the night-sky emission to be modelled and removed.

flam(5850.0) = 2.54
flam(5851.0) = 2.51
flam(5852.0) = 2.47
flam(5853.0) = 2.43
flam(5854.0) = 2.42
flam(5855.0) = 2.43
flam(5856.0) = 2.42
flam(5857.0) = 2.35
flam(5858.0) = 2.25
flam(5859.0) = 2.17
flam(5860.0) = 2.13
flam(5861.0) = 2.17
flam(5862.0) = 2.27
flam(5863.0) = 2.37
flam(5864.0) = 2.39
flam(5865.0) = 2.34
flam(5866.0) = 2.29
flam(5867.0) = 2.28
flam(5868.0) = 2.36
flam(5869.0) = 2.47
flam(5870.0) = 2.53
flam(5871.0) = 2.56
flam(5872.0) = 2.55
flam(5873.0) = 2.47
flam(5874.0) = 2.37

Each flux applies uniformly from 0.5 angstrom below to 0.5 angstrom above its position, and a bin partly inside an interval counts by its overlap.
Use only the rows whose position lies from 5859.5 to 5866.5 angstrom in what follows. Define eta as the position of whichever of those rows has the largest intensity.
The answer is 5864.0 angstrom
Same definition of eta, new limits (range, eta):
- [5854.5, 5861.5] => 5855.0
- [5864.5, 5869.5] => 5869.0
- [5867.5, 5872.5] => 5871.0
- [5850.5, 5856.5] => 5851.0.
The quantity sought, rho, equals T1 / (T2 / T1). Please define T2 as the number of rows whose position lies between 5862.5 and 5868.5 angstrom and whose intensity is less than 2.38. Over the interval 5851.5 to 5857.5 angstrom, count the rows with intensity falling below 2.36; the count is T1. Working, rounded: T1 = 1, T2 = 5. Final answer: 0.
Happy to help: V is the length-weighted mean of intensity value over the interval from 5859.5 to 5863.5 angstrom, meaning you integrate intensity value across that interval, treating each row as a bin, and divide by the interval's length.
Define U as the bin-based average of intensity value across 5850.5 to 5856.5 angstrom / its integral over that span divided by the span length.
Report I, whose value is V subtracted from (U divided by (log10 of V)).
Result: 4.8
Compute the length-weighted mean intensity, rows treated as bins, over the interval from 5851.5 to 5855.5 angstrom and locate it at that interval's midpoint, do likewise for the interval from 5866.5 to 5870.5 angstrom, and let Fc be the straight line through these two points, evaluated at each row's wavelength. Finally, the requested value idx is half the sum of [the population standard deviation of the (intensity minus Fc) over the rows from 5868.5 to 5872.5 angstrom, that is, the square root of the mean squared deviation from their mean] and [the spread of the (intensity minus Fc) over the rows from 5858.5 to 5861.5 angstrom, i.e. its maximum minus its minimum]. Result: 0.039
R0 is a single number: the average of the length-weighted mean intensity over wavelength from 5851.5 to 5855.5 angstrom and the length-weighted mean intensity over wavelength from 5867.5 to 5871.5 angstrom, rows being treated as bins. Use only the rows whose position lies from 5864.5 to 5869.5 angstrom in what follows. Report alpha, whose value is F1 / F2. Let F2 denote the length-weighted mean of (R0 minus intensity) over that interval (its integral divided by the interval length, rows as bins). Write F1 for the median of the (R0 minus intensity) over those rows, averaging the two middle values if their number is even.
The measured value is 1.07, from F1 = 0.12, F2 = 0.11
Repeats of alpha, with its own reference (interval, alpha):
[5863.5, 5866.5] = 1.00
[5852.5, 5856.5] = 1.00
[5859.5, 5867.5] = 0.97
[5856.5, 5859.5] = 1.03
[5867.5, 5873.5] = 1.32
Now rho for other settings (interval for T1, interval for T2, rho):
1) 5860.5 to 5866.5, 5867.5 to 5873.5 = 16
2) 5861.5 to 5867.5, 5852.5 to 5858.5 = 8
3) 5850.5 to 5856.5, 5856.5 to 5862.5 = 0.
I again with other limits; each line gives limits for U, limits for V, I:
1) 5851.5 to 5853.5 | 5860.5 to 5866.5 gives 4.5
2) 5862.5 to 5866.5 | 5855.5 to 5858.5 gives 4.0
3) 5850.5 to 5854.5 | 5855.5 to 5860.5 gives 4.7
